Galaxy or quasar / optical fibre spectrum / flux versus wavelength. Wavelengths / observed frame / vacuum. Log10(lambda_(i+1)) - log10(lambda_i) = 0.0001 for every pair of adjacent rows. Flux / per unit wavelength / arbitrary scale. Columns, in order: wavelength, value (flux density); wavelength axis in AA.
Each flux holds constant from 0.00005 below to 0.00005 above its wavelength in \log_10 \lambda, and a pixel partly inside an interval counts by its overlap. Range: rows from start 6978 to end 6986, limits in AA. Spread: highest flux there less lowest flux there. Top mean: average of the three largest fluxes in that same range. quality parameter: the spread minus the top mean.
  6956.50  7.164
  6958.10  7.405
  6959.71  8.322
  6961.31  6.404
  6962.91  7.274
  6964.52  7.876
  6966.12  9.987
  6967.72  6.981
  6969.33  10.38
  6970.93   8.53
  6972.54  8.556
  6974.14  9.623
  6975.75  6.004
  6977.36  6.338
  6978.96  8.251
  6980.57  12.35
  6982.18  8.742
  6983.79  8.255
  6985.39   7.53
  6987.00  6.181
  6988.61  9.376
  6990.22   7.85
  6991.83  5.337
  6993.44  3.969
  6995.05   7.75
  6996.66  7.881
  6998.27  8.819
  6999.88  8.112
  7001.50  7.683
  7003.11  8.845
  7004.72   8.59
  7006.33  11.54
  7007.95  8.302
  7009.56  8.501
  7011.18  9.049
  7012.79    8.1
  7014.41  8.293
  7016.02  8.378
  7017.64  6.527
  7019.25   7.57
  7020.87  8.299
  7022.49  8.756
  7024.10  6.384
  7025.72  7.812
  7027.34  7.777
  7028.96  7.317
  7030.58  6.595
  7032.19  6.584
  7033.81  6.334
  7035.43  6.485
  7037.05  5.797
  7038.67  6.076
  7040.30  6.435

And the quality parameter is -4.96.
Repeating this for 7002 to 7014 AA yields -6.37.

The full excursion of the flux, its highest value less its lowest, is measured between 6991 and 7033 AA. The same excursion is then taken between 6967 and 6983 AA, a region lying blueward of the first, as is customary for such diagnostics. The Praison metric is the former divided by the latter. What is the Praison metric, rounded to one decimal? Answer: 1.2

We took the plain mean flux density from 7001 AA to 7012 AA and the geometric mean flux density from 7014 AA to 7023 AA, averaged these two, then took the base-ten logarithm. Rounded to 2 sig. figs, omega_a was 0.93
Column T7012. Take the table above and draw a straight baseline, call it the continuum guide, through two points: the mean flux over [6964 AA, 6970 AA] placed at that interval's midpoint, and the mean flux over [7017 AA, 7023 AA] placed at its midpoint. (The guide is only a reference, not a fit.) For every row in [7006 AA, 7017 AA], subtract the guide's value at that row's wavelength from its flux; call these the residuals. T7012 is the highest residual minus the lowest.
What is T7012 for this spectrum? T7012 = 3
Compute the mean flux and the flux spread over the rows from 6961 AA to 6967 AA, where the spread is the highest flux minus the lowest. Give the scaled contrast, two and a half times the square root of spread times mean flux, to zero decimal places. 13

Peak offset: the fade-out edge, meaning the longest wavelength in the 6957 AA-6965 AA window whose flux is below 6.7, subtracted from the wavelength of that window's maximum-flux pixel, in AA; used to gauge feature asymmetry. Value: -1.6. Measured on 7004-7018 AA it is -11.3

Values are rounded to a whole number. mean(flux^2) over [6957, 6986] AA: 71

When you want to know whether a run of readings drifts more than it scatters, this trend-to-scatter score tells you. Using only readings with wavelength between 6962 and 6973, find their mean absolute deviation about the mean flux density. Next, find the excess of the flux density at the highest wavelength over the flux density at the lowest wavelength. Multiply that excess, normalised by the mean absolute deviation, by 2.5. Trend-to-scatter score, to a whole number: 3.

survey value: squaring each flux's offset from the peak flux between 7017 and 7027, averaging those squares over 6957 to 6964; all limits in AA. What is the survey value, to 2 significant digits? 2.4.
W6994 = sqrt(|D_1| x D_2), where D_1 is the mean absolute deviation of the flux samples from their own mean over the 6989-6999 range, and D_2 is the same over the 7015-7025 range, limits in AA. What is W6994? 1.12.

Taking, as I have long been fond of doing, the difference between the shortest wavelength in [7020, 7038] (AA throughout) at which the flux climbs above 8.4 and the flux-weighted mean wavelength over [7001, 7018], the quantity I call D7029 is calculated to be 13.2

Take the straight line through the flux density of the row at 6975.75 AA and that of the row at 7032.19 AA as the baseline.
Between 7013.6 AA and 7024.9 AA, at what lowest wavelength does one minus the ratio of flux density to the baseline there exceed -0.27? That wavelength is 7017.64 AA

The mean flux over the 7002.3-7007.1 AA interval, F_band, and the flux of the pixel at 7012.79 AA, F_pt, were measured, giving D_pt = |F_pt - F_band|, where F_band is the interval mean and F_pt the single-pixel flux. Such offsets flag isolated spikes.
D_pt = 1.6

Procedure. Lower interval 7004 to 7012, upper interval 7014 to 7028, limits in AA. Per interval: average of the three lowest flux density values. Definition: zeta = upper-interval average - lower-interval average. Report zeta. -1.6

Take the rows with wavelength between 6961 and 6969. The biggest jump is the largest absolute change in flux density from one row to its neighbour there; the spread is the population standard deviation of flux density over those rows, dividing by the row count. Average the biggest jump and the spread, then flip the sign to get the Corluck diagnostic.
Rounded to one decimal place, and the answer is -2.1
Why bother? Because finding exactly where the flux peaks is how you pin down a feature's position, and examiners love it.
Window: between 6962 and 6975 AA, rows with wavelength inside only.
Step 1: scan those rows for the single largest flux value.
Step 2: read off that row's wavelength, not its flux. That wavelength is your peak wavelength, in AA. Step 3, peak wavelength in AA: 6969.33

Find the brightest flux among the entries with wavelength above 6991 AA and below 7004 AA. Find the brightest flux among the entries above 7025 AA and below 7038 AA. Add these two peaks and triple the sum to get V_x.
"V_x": 50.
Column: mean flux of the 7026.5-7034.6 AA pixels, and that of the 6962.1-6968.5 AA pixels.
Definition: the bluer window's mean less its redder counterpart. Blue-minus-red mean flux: 1.1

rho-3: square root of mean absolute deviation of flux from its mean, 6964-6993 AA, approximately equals 1.14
